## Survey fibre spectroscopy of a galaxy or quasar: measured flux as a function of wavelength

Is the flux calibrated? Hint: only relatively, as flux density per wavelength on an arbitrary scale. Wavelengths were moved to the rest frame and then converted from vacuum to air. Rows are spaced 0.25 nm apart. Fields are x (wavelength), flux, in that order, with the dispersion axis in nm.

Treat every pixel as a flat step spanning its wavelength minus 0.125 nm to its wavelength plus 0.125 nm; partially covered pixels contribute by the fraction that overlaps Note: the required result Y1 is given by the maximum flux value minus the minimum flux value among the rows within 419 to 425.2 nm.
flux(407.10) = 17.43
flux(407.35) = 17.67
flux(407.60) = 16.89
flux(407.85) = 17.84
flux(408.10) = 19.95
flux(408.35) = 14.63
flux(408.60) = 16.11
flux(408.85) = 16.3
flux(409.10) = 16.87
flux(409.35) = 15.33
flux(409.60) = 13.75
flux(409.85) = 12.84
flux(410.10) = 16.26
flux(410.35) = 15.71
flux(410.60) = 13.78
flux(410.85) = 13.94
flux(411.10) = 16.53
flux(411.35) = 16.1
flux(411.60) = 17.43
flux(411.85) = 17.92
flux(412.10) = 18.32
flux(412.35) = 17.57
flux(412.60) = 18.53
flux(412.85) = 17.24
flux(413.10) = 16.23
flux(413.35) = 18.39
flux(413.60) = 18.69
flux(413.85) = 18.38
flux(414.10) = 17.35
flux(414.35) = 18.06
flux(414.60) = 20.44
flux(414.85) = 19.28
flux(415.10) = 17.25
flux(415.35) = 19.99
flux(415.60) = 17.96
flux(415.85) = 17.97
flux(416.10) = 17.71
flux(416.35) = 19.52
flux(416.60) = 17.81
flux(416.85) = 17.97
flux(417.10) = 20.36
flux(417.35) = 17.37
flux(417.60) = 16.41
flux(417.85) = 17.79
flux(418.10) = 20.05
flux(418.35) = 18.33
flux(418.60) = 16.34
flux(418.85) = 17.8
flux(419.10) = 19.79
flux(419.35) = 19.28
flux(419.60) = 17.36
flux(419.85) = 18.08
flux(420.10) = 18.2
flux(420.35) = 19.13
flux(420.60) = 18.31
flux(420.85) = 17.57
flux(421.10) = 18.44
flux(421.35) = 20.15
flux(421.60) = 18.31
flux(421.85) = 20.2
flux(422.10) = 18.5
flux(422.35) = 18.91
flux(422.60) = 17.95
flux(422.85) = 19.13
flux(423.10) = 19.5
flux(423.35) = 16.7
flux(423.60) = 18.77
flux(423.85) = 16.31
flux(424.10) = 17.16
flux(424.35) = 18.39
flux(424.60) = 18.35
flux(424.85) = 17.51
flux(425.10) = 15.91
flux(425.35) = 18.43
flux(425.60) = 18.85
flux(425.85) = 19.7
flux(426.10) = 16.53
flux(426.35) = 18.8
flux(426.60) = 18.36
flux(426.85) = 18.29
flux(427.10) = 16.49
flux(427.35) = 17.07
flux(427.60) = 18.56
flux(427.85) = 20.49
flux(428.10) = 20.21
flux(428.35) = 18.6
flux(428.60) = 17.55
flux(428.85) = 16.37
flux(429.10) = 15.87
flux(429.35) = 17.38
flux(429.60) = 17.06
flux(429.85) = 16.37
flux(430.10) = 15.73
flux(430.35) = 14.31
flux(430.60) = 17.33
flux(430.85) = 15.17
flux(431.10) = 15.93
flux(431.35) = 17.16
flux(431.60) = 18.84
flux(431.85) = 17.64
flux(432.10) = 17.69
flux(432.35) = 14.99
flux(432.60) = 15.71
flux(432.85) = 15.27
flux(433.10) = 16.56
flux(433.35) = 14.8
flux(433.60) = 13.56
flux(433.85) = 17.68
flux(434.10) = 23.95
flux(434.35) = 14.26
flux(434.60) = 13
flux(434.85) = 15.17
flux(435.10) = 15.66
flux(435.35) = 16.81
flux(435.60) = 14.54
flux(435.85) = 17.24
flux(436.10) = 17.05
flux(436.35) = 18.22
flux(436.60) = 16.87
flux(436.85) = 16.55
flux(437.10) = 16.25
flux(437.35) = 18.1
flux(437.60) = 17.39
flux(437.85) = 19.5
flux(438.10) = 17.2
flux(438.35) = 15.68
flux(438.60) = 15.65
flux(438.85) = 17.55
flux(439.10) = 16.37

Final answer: 4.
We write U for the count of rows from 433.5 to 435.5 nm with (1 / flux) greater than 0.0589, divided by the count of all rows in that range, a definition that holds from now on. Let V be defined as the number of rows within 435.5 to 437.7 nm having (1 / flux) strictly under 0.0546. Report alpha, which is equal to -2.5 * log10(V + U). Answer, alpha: 0.3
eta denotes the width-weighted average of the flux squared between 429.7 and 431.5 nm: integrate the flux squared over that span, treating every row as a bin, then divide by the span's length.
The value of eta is 259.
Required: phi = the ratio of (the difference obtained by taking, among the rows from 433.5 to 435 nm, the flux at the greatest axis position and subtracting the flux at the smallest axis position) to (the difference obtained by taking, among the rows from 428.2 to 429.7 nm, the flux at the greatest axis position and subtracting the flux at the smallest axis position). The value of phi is -1.0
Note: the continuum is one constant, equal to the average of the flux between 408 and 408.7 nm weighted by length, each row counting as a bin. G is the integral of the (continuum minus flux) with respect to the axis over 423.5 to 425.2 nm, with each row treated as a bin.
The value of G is -1.1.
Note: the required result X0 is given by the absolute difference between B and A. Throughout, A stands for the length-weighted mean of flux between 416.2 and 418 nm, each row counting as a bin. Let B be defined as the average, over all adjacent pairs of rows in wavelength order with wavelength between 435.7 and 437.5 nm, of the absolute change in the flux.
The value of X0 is 17.3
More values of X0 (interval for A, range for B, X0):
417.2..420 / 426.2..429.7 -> 17.1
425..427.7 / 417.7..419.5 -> 16.3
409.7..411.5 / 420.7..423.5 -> 13.7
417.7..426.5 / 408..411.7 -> 16.7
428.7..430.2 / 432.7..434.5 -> 12.4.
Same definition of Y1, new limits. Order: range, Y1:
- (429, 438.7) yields 11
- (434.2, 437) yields 5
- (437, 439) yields 4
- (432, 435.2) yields 11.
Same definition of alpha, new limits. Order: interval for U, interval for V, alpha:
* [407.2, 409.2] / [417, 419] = -1.4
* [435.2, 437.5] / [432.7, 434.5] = -0.5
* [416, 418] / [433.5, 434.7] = -0.1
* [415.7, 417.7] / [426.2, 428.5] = -2.0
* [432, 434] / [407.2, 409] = -0.6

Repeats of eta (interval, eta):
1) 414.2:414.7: 366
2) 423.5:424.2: 303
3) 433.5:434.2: 355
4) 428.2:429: 309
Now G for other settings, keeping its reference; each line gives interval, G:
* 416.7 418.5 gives -2.7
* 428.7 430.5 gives 1.1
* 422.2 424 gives -2.4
